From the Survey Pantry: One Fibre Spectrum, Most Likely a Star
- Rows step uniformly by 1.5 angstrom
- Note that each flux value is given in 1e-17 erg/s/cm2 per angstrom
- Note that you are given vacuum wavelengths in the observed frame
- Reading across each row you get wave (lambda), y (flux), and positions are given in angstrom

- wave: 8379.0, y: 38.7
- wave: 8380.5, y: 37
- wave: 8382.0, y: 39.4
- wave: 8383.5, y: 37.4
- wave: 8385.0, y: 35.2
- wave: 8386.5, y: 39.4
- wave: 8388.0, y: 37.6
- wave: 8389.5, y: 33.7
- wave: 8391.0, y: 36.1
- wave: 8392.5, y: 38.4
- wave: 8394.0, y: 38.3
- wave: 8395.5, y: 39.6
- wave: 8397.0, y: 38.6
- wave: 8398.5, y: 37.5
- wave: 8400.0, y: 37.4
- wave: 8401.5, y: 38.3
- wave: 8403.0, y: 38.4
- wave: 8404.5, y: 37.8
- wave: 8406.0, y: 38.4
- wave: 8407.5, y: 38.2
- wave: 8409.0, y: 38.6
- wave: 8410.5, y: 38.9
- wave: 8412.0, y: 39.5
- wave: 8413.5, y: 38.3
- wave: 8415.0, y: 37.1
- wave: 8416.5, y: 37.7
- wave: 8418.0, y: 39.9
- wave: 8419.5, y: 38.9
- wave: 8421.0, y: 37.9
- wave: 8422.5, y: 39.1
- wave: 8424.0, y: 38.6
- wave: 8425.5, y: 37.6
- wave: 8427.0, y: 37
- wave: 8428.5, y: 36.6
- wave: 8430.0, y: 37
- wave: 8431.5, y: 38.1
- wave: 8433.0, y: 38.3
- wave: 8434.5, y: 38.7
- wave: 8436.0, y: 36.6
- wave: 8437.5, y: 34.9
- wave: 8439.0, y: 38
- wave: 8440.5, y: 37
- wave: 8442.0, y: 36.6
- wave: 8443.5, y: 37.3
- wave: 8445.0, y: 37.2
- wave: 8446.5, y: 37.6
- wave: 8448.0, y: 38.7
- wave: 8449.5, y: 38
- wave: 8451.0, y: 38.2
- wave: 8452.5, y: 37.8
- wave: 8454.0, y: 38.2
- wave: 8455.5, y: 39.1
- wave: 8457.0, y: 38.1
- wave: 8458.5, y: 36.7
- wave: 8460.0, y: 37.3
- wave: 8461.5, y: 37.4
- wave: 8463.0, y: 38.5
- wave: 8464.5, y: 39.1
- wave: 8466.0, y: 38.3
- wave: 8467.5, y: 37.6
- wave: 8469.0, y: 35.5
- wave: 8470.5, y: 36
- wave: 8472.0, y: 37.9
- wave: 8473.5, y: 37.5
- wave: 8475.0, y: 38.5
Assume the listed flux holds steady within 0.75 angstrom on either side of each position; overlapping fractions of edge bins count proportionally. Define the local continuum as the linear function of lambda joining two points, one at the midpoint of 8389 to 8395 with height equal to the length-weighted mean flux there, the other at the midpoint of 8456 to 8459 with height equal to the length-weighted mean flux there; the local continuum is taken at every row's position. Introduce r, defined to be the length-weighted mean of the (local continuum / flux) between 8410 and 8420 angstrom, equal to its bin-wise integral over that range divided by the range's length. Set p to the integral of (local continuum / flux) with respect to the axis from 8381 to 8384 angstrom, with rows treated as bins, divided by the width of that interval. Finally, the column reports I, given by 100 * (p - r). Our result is -0.3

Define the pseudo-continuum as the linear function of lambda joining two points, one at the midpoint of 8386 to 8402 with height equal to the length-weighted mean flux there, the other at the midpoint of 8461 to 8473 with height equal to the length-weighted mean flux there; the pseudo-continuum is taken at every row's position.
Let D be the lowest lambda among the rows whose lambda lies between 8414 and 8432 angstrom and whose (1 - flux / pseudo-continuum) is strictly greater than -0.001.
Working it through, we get 8415.0 angstrom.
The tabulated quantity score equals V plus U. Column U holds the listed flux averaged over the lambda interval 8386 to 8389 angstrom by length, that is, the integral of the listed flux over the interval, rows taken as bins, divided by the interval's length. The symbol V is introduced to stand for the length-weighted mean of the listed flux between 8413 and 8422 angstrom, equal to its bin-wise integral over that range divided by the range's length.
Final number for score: 76.3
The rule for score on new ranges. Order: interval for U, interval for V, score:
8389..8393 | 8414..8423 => 74.5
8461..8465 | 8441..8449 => 75.8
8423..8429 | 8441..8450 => 75.1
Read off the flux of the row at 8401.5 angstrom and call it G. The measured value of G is 38.3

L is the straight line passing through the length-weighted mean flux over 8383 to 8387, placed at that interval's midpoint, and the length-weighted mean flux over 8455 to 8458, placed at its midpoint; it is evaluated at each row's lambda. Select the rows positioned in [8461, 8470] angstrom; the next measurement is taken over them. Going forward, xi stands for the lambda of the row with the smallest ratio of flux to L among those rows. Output 8469.0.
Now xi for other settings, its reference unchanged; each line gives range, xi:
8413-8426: 8415.0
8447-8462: 8458.5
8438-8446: 8442.0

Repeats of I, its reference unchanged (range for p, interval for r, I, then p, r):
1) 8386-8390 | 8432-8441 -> -0.3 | 1.00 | 1.00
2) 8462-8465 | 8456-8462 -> -3.0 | 0.97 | 1.00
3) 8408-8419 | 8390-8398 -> -0.9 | 0.96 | 0.97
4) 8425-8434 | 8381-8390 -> 0.4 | 1.00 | 0.99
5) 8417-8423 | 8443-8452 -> -3.4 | 0.96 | 0.99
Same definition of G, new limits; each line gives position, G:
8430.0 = 37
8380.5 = 37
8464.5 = 39.1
